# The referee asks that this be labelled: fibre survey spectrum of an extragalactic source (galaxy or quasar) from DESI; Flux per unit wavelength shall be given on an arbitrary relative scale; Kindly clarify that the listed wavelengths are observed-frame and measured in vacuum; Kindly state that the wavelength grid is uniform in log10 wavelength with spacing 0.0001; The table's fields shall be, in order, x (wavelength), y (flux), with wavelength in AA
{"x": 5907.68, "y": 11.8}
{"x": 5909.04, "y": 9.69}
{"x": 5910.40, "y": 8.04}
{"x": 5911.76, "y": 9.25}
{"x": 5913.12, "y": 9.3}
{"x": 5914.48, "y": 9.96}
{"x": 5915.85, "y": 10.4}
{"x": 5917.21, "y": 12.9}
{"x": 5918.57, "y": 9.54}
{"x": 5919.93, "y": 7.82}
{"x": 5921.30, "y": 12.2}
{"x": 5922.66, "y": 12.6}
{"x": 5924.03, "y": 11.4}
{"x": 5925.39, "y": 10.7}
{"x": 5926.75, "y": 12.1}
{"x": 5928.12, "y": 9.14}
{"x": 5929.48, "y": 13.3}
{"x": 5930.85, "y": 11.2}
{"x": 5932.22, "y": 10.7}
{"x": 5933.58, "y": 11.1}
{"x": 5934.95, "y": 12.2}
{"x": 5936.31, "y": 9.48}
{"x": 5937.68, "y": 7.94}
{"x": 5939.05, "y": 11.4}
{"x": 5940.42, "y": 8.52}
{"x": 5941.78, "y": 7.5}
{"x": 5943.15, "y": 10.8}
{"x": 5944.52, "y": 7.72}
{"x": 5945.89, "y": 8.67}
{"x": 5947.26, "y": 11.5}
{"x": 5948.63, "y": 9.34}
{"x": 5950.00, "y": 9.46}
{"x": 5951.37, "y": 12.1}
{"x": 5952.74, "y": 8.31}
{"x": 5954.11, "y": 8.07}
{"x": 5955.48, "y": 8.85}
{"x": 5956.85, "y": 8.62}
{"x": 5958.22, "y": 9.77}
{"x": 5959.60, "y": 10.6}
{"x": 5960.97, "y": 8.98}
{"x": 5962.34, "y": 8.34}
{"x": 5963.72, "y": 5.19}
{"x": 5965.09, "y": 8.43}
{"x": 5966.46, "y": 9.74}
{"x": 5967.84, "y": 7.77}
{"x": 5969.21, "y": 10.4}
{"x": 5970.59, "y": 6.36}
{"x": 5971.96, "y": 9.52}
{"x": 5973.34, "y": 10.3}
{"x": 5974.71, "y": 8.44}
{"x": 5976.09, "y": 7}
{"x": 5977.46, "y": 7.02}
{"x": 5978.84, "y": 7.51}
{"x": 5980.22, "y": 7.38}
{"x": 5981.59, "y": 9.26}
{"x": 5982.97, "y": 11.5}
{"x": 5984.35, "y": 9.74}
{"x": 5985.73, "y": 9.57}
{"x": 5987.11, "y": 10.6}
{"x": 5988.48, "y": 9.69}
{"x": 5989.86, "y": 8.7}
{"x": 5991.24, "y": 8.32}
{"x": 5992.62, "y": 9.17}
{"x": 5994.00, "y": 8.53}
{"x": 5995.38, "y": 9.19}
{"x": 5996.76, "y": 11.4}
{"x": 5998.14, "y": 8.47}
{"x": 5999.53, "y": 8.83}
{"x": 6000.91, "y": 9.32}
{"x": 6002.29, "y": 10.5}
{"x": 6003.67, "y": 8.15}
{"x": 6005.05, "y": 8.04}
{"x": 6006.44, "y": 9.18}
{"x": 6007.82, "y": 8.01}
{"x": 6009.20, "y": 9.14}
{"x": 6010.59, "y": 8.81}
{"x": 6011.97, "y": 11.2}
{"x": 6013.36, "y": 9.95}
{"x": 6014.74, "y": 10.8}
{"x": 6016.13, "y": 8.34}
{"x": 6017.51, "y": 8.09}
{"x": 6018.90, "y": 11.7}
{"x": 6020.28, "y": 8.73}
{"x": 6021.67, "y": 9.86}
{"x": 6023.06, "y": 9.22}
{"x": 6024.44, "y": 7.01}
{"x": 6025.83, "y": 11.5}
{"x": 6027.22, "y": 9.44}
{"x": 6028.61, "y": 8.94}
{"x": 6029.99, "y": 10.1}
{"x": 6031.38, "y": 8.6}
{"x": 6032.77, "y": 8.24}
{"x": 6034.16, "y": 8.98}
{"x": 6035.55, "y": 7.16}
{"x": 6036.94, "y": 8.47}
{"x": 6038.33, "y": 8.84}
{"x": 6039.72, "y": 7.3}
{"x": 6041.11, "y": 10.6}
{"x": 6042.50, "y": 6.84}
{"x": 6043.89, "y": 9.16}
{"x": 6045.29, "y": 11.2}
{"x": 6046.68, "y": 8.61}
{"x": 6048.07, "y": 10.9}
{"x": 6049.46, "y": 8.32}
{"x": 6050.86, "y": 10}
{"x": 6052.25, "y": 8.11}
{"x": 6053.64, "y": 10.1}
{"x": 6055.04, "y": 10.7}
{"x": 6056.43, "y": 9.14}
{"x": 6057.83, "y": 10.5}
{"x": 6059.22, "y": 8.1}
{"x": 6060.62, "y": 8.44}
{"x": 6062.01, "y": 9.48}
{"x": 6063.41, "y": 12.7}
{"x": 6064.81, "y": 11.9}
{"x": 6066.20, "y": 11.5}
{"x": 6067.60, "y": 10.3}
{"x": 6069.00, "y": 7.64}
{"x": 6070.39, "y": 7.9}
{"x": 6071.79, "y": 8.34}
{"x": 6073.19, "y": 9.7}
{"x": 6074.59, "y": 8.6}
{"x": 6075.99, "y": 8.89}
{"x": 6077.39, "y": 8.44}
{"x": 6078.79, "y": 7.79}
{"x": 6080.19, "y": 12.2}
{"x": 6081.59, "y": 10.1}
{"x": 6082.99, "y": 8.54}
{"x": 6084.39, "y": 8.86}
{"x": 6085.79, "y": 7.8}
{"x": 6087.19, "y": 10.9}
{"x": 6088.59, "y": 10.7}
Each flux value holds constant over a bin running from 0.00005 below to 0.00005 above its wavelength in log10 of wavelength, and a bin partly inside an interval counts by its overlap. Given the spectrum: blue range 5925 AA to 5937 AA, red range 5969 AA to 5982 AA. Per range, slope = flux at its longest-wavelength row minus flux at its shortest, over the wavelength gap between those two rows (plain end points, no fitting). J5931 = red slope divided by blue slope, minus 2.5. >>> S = -1.7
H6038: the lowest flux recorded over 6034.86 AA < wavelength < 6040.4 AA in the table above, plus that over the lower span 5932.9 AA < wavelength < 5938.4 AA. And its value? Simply 15.1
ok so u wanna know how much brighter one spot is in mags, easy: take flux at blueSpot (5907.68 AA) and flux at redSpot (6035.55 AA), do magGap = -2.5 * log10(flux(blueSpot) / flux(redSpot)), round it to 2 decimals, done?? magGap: -0.54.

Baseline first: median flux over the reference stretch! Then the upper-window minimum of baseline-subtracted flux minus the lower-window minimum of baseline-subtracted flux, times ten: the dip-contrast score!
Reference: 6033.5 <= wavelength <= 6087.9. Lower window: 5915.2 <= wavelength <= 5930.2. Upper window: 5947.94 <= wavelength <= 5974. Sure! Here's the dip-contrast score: -26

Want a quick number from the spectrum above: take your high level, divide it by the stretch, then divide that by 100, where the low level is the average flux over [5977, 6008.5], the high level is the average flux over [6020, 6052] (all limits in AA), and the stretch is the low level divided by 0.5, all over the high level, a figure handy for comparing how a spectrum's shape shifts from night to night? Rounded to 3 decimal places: 0.045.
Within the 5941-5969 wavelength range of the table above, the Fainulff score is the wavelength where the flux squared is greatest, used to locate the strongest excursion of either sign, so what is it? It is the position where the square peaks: 5951.37 AA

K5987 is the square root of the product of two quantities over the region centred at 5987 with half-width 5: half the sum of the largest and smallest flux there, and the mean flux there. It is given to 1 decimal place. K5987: 9.8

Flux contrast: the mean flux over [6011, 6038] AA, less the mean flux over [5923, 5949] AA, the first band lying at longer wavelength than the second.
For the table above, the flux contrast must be -1.0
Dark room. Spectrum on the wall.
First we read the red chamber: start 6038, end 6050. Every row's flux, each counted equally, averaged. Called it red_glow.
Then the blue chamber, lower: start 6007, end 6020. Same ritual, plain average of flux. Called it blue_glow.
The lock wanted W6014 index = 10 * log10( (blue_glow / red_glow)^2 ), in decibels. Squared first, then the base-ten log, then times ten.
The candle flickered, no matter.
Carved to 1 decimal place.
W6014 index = 0.4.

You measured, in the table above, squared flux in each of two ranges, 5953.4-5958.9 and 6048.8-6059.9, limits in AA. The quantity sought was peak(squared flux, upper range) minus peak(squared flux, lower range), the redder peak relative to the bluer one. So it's 19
